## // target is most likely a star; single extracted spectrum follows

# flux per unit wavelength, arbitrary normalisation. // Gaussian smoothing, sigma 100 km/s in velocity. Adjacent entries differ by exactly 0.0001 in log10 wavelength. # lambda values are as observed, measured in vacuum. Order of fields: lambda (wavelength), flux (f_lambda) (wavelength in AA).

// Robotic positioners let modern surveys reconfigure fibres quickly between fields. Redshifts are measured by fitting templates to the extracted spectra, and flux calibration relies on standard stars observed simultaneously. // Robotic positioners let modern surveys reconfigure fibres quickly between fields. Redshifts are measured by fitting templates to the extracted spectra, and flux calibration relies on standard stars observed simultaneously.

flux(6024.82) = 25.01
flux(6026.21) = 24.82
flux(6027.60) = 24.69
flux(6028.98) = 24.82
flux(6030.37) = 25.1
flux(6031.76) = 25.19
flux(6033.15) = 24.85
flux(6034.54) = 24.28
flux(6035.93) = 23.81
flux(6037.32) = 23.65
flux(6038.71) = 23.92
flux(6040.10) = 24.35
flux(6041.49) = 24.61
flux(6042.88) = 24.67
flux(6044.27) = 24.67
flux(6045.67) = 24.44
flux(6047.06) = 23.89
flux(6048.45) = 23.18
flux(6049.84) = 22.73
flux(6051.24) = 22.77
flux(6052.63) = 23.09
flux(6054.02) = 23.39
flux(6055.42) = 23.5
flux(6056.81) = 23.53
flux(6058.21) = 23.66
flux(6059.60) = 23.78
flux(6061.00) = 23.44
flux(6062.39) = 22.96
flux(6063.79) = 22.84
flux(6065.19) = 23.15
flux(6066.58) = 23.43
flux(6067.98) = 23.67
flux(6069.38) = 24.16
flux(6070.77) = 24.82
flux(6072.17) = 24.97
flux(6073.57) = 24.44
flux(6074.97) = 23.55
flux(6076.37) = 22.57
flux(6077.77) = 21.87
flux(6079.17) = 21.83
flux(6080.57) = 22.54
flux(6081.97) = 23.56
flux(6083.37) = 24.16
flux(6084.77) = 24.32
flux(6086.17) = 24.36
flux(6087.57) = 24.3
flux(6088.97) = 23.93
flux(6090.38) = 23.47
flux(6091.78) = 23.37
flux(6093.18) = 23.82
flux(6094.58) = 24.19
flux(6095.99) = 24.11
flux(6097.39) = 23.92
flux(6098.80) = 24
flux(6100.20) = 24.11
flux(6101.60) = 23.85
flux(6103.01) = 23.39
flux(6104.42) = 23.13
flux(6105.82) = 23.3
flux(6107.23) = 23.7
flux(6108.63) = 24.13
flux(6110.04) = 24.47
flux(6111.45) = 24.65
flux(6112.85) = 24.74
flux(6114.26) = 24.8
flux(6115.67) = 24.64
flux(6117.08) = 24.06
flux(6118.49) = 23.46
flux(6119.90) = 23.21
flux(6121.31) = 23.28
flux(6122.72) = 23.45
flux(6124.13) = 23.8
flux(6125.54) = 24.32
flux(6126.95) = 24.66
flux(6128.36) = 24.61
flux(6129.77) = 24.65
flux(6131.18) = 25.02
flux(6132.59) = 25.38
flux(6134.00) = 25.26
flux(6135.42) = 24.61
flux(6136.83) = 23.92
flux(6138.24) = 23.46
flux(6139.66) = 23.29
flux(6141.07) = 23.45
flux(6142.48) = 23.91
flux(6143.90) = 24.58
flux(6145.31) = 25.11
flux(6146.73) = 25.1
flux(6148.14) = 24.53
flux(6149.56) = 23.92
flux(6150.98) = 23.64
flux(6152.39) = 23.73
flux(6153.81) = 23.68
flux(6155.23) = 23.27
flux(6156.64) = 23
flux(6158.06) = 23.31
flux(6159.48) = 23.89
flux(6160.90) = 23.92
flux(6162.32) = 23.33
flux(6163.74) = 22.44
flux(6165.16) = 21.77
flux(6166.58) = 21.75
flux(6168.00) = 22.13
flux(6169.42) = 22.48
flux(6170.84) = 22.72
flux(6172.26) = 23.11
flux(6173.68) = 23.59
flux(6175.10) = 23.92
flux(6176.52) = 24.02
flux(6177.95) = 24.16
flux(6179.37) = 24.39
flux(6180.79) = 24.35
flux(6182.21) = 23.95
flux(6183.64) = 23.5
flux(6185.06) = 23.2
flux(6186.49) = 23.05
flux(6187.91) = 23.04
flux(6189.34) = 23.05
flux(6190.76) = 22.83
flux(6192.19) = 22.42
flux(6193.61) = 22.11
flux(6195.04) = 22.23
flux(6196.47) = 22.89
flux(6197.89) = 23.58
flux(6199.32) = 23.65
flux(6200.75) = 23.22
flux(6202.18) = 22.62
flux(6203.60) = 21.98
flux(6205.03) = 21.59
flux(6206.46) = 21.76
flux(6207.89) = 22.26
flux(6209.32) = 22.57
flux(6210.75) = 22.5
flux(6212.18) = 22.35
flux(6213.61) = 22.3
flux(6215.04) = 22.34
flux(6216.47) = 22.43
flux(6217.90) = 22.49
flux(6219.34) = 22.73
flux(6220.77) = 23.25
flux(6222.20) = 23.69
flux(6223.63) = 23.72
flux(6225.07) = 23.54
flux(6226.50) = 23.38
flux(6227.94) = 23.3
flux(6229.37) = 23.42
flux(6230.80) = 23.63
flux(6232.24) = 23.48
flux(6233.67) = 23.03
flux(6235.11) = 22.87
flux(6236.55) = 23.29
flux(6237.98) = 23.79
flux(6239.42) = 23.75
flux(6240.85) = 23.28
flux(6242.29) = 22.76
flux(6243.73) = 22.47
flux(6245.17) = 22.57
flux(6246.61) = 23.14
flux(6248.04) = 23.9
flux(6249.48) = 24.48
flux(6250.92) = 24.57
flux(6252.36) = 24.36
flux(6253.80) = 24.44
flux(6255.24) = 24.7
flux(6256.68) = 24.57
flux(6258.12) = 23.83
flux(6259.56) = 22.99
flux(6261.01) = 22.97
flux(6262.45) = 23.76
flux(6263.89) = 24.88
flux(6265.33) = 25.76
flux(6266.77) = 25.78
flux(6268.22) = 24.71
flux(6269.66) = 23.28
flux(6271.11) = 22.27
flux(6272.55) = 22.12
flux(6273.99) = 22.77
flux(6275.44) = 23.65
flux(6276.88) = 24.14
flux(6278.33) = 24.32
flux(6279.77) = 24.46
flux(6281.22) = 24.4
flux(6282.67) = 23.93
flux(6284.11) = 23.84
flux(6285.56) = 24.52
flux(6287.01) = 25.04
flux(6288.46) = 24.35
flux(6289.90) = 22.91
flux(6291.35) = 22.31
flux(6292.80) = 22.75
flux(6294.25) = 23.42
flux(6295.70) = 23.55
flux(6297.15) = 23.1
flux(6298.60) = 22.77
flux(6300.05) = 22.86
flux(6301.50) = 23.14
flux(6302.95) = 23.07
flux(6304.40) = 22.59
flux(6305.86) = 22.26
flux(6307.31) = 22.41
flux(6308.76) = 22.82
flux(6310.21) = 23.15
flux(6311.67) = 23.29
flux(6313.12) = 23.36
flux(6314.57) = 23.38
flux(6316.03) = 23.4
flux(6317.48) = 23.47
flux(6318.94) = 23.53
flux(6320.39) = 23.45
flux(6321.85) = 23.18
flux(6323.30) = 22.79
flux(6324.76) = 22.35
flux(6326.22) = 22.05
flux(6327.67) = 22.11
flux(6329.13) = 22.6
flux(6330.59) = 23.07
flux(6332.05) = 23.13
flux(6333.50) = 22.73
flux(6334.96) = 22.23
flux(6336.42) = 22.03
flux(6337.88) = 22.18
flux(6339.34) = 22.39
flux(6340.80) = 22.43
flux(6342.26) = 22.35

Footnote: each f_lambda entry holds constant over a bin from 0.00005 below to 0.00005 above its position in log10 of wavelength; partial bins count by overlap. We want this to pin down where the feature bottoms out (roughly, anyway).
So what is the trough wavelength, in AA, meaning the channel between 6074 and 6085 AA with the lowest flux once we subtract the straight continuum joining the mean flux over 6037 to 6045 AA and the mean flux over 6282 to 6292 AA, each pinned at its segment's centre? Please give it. 6079.17 AA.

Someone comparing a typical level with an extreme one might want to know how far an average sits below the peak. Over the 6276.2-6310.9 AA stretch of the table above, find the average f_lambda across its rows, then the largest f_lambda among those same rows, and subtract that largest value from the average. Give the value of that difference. -1.6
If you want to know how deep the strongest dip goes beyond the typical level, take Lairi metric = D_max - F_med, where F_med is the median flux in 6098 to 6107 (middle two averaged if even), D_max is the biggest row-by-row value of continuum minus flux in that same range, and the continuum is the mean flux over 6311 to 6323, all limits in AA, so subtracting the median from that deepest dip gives -23.4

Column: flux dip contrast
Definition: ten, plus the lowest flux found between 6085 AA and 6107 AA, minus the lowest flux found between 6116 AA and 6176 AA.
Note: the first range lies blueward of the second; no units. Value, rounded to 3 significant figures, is 11.4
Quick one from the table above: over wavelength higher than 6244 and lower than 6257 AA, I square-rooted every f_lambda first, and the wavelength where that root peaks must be 6255.24 AA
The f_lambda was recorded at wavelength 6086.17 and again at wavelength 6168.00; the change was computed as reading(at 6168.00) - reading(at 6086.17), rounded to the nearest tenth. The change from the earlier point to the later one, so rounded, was -2.2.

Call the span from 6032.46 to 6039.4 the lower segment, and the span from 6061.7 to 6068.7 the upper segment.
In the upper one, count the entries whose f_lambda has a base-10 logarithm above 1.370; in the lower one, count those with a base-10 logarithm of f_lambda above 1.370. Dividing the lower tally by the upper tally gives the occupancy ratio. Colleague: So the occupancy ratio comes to 5.0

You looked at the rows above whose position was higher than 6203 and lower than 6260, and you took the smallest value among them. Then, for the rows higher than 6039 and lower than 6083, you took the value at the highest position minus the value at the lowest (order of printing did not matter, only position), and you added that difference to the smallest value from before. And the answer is 20.8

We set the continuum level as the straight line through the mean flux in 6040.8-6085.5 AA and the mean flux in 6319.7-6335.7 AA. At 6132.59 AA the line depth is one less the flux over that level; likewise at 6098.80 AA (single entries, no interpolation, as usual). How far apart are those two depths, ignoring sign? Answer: 0.064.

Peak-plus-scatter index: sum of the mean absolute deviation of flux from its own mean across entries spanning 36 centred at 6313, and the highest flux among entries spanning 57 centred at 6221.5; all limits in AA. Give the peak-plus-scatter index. 24.9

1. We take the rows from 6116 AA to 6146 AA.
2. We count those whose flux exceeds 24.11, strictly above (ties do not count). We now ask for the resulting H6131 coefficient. 10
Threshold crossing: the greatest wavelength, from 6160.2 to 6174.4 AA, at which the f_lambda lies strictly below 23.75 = 6173.68 AA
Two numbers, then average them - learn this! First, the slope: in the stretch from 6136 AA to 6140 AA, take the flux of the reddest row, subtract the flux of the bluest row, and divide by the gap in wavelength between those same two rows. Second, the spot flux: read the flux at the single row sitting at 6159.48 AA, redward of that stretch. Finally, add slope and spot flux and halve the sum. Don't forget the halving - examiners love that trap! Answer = 11.8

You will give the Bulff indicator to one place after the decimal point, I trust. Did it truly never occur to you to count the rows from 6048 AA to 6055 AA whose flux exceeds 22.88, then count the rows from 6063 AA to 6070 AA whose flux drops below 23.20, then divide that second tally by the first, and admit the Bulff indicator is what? 0.7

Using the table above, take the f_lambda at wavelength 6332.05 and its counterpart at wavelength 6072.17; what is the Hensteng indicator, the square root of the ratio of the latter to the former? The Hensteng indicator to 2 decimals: 1.04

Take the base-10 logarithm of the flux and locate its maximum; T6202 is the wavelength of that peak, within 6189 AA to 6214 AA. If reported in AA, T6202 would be 6199.32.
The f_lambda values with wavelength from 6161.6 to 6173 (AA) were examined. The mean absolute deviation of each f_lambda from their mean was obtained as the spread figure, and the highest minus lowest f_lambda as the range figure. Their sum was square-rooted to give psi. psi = 1.4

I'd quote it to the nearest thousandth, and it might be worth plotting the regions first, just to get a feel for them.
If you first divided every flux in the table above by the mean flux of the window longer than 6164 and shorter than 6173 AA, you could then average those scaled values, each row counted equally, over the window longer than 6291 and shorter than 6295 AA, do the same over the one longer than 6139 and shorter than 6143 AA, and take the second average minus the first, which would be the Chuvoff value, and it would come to 0.032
